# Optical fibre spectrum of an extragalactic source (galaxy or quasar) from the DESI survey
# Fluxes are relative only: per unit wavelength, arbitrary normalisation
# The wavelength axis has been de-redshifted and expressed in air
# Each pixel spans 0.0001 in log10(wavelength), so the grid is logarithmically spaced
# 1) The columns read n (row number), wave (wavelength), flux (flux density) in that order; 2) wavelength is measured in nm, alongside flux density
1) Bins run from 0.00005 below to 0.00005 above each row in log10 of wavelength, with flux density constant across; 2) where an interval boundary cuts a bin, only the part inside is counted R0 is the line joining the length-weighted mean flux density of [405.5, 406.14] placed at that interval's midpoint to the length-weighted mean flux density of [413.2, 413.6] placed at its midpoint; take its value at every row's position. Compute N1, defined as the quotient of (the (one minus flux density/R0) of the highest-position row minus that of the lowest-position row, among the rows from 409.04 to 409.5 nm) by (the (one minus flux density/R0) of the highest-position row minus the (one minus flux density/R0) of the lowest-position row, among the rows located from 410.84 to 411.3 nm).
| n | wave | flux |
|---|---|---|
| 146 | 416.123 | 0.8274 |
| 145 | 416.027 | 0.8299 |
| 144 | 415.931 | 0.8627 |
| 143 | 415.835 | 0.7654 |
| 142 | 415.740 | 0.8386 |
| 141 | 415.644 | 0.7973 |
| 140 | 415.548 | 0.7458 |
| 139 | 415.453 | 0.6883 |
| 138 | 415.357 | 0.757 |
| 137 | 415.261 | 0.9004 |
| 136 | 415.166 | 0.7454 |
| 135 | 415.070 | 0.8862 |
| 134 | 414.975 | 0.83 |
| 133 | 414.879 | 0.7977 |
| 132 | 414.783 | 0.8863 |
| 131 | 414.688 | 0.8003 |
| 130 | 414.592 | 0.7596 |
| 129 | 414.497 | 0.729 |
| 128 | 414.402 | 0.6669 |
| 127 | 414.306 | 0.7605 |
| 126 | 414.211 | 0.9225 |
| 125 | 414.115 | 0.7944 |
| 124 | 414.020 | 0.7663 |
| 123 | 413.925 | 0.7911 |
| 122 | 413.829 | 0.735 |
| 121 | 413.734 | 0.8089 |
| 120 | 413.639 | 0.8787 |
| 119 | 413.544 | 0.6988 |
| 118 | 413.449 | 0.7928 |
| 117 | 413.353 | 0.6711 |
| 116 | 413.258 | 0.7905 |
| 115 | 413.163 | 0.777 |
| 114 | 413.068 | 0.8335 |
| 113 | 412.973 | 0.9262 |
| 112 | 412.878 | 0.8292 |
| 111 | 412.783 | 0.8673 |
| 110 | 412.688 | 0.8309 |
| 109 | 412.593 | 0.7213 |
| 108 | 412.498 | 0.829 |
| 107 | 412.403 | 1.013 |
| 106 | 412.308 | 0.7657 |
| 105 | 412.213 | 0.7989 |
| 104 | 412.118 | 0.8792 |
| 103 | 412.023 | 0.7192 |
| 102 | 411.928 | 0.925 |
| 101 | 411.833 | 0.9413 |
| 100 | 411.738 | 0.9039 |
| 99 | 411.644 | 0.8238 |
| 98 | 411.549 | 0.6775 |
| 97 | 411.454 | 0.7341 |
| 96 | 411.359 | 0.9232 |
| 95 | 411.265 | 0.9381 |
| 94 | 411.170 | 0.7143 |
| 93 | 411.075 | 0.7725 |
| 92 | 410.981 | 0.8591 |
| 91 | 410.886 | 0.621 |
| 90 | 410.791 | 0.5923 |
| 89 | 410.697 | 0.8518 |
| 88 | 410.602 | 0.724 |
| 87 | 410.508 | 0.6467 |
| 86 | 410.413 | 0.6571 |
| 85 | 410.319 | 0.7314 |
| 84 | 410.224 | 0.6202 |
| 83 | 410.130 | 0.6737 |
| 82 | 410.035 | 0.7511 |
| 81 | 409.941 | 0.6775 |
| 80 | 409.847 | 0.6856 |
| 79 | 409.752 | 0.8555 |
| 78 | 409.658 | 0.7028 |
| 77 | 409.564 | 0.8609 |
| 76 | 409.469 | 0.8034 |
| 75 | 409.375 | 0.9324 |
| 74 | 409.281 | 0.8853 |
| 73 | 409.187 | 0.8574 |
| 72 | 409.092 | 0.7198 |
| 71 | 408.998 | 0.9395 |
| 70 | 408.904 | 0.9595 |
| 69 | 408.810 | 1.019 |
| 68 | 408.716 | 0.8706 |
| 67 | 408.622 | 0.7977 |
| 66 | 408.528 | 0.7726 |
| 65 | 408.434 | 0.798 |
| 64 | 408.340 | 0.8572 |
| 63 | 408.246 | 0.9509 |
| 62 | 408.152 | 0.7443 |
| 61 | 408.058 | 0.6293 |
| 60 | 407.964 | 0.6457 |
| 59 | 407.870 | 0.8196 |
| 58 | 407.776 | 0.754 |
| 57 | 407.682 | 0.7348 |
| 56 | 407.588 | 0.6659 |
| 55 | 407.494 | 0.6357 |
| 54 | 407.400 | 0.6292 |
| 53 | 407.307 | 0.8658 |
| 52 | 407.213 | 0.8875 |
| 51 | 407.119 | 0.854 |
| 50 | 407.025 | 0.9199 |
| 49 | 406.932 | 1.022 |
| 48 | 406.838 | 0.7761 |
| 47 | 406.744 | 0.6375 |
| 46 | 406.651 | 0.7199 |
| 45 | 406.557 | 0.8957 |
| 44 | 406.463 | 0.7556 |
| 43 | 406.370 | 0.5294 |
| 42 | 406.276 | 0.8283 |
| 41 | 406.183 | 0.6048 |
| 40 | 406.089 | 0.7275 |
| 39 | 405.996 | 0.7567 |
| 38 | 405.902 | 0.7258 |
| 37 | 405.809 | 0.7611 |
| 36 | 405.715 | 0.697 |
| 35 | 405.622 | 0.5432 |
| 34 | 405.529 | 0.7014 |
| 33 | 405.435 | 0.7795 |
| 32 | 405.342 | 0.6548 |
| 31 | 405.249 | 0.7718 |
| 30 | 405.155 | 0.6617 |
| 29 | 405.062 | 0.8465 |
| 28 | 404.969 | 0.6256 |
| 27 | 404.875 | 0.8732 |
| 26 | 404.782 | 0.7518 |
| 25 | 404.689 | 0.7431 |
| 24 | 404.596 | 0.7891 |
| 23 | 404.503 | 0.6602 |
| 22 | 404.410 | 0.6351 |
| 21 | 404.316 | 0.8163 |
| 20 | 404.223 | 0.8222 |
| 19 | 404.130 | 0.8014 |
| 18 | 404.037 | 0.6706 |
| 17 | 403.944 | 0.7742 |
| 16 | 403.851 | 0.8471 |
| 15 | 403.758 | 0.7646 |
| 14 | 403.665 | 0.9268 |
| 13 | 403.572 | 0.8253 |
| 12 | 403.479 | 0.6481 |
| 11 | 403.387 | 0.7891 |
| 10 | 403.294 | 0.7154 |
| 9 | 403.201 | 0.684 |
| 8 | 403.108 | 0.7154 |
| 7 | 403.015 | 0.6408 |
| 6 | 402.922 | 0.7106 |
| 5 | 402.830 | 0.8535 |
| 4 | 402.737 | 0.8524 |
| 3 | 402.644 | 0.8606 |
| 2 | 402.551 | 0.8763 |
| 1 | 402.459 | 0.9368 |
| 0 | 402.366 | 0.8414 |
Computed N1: 0.3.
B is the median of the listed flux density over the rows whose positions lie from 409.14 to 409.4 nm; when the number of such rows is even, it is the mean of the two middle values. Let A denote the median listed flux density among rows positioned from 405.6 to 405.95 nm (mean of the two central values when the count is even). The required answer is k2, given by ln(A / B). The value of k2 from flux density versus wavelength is -0.22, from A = 0.71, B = 0.89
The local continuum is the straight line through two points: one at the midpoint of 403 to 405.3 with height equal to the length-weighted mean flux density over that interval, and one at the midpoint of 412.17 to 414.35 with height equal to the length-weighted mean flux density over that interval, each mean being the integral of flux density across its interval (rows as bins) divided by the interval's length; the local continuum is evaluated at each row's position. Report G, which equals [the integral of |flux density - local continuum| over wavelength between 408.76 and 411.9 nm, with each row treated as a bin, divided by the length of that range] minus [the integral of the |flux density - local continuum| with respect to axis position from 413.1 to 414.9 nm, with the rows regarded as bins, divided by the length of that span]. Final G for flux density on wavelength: 0.046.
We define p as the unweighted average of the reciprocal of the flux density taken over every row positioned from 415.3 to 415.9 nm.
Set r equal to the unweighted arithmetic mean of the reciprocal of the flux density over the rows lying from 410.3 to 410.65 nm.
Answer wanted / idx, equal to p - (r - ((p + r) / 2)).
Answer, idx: 1.24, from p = 1.31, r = 1.45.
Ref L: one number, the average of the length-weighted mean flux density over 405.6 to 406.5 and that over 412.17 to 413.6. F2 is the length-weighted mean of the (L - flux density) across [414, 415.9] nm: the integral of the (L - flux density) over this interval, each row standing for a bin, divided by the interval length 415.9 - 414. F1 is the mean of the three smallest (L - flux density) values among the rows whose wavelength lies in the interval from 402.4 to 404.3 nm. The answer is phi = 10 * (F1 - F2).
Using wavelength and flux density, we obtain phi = -1.2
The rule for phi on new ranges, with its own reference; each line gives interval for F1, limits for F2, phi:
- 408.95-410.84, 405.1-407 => -1.9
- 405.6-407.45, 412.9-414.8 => -1.6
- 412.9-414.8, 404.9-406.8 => -2.0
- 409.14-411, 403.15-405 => -1.3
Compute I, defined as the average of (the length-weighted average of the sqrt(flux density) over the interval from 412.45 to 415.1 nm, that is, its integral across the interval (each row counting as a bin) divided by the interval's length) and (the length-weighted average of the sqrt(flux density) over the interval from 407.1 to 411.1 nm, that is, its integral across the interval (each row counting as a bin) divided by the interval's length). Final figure 0.885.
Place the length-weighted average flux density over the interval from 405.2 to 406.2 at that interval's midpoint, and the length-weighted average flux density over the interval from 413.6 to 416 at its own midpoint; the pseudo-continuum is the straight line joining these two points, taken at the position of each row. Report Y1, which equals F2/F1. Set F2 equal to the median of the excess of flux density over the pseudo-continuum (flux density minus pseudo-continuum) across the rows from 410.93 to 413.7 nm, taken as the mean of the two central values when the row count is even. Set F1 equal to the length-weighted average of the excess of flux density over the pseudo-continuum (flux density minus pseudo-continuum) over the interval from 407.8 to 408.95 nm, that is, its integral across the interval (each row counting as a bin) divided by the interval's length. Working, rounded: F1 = 0.09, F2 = 0.05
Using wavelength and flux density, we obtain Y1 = 0.61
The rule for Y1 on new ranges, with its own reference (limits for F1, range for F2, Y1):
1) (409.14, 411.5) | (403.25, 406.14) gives 4.79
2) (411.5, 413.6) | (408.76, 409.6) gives 3.20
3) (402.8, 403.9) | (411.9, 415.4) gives 0.12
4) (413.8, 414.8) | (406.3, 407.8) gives -3.29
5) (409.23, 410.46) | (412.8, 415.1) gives 0.46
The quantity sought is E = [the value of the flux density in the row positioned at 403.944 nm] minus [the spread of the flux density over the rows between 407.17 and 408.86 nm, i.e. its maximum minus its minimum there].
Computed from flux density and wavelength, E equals 0.4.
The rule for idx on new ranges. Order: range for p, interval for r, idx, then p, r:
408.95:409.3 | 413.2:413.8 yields 1.13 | 1.19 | 1.30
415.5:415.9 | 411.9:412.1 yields 1.29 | 1.27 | 1.24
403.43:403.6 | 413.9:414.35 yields 1.44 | 1.38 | 1.25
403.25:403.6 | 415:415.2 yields 1.41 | 1.35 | 1.23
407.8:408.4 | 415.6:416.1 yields 1.37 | 1.32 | 1.22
